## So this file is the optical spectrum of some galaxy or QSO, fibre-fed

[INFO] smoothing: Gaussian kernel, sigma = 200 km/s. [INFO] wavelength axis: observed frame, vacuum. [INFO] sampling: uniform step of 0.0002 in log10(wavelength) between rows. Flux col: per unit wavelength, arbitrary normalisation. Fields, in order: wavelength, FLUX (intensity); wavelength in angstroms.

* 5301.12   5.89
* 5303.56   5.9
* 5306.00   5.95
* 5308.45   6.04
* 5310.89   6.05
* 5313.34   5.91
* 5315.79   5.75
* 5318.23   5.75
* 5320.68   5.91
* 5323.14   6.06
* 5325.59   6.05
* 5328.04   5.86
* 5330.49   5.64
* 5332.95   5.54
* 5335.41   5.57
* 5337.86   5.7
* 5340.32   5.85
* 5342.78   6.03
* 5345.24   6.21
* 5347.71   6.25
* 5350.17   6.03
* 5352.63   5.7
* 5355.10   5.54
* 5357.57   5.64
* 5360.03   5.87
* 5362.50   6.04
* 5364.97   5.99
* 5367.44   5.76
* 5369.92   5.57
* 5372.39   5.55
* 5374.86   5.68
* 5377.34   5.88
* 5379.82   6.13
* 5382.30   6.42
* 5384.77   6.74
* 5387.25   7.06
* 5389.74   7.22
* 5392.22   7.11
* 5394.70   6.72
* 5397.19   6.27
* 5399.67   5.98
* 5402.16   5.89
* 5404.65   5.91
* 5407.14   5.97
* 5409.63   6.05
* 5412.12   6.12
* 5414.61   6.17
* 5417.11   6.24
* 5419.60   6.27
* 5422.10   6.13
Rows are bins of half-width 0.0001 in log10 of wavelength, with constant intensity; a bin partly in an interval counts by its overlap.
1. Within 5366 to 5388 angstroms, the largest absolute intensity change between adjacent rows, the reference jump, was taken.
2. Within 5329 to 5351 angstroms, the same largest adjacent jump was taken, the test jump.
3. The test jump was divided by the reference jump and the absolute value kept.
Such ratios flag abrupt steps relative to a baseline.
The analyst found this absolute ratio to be 0.7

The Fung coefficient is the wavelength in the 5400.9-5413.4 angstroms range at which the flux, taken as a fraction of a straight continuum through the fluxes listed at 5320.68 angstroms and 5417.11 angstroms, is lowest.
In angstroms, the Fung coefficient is 5402.16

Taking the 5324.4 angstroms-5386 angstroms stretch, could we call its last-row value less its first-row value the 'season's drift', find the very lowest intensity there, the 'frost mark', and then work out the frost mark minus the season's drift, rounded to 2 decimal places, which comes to 4.85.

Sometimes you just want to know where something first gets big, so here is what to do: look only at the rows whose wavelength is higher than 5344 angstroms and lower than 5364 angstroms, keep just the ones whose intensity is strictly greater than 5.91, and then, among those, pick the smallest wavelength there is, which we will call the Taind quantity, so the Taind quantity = 5345.24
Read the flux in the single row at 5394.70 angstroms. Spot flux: 6.72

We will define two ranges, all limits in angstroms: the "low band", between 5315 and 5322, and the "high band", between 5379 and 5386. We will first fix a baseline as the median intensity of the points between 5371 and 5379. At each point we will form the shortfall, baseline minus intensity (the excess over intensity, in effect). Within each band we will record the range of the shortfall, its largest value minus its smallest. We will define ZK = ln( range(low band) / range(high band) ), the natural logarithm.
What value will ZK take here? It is -1.3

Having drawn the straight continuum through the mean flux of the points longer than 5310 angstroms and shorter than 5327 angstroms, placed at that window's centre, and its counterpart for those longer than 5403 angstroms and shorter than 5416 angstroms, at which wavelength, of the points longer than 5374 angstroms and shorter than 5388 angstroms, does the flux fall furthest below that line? 5374.86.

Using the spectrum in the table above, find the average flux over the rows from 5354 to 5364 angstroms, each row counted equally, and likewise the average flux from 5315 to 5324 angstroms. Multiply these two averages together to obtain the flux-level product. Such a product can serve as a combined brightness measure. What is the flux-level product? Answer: 33.9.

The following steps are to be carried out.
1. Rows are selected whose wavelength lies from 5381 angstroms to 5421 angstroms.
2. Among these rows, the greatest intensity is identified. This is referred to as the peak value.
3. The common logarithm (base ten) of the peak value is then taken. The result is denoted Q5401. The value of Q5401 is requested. 0.859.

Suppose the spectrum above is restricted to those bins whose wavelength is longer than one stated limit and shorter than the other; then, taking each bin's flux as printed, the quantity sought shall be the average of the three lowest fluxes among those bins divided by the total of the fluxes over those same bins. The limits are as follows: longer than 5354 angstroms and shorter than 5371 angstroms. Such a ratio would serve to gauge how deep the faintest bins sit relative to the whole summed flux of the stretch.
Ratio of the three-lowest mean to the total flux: 0.138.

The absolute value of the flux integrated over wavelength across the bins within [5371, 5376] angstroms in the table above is 28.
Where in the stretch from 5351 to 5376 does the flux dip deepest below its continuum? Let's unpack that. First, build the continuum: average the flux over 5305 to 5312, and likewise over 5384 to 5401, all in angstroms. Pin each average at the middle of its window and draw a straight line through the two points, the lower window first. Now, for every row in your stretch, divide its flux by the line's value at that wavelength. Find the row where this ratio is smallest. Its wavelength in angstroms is 5372.39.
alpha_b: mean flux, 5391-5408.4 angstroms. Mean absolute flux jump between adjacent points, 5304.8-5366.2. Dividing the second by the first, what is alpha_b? 0.021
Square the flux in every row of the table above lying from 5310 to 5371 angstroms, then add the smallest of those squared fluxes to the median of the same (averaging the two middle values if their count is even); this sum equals 65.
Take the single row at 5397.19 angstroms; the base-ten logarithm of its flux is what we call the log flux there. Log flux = 0.797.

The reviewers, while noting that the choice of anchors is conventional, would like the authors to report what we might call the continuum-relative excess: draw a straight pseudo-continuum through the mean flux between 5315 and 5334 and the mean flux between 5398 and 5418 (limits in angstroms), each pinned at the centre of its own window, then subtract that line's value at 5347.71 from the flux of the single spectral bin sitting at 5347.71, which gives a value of 0.4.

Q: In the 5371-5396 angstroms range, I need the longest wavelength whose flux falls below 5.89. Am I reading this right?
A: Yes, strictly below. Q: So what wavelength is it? 5377.34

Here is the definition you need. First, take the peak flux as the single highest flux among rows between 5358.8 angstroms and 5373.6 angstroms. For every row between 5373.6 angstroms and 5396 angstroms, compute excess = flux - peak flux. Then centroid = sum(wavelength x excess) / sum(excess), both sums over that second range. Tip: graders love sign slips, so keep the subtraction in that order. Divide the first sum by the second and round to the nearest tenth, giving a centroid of 5390.5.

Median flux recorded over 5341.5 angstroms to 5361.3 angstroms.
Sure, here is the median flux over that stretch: 5.95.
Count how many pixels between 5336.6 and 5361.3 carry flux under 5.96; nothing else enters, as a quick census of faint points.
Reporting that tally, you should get 6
